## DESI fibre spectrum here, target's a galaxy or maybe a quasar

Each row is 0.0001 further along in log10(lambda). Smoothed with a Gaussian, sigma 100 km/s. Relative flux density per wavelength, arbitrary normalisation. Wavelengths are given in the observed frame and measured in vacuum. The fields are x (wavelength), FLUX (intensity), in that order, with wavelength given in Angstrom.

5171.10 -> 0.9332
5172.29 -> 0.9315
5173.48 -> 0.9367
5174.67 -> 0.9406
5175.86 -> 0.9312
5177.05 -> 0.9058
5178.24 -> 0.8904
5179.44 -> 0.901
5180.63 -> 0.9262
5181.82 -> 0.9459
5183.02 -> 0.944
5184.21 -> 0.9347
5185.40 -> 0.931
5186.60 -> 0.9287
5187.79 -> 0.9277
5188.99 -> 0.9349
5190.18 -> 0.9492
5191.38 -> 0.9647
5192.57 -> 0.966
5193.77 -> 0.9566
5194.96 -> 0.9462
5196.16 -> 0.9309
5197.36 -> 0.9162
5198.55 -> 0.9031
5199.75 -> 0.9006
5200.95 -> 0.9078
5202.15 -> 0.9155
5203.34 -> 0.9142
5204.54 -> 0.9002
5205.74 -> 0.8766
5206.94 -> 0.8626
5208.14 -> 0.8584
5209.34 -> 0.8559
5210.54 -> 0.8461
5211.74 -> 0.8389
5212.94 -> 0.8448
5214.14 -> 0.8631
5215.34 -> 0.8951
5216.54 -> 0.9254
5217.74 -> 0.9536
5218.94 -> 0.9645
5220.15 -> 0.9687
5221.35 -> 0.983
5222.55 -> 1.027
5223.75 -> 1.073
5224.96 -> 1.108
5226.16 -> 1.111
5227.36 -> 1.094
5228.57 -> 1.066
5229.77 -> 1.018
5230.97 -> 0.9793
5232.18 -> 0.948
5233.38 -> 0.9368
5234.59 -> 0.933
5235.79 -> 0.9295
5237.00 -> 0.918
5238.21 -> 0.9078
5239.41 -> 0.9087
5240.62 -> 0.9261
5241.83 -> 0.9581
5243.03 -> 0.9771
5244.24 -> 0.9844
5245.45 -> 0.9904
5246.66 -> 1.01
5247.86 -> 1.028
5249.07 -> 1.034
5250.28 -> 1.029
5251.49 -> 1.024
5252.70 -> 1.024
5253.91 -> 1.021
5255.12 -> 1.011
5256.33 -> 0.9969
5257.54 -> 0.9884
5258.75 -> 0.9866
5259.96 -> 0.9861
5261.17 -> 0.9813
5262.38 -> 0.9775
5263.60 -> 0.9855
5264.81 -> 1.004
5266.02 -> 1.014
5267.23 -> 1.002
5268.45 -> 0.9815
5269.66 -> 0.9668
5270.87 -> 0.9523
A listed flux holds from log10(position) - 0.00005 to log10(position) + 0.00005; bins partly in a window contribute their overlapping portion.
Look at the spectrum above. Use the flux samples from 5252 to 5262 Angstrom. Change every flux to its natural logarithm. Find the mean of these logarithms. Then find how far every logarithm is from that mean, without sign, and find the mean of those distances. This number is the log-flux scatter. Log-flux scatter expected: 0.014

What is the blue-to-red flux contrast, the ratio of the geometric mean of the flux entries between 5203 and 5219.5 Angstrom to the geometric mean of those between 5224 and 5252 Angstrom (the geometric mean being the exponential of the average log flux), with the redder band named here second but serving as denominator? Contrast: 0.894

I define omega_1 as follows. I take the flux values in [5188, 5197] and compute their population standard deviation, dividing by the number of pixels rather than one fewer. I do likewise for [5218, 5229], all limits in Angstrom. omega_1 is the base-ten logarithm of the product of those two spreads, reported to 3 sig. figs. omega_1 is -3.15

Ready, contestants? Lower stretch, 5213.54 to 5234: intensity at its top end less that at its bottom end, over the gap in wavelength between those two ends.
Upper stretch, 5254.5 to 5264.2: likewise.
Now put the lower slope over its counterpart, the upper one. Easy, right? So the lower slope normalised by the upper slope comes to -1.3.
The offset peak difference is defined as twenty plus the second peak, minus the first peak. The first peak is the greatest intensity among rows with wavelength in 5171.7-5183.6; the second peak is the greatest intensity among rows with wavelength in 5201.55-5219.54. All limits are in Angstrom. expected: 20.0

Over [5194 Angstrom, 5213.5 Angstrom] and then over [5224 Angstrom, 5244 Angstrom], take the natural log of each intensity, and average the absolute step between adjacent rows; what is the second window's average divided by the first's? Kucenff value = 1.7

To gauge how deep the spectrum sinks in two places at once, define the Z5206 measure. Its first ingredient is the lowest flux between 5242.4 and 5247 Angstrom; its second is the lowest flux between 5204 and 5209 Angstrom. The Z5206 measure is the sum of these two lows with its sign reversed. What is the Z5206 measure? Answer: -1.84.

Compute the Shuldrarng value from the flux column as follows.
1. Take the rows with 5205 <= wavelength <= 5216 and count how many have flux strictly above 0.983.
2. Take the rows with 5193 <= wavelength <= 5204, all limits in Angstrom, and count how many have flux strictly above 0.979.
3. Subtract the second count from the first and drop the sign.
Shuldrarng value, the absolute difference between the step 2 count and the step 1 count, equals 0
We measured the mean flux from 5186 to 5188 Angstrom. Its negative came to -0.93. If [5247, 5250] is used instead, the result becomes -1.03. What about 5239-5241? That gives -0.92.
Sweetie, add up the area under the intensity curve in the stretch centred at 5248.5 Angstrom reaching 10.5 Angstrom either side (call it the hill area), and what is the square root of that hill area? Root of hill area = 4.6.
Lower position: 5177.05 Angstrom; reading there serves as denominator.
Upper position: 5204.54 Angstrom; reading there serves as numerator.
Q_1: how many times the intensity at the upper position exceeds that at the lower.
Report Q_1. 0.99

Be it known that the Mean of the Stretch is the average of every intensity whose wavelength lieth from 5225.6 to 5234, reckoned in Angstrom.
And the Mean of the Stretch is 1.02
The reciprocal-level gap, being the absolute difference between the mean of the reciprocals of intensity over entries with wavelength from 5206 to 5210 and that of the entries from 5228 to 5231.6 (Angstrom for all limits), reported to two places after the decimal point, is 0.18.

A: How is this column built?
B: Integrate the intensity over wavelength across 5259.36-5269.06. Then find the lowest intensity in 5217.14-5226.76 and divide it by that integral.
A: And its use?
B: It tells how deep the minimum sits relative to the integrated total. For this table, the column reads 0.0992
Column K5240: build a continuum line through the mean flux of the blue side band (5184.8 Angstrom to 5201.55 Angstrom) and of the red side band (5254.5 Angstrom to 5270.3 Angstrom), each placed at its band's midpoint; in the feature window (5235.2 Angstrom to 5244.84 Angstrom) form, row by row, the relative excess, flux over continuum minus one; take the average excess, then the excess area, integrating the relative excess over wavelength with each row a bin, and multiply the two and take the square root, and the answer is 0.107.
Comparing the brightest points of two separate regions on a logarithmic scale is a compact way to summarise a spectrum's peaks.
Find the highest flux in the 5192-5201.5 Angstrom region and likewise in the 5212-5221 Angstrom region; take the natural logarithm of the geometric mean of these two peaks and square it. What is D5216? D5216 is 0.0011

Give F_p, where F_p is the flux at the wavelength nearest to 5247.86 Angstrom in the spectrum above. 1.028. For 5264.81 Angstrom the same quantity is 1.004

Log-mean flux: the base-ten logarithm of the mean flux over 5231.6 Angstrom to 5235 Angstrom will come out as -0.027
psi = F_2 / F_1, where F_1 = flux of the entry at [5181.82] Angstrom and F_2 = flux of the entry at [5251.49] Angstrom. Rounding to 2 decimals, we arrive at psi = 1.08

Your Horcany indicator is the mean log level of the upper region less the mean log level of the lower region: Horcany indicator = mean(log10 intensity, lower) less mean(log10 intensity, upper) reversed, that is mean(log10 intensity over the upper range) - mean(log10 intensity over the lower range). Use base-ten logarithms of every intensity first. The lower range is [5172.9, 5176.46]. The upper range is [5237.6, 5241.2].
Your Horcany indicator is -0.010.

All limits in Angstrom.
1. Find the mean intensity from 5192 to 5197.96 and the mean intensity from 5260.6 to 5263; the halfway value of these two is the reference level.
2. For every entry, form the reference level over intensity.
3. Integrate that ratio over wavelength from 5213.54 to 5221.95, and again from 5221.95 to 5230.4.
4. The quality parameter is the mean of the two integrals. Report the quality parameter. 8.1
